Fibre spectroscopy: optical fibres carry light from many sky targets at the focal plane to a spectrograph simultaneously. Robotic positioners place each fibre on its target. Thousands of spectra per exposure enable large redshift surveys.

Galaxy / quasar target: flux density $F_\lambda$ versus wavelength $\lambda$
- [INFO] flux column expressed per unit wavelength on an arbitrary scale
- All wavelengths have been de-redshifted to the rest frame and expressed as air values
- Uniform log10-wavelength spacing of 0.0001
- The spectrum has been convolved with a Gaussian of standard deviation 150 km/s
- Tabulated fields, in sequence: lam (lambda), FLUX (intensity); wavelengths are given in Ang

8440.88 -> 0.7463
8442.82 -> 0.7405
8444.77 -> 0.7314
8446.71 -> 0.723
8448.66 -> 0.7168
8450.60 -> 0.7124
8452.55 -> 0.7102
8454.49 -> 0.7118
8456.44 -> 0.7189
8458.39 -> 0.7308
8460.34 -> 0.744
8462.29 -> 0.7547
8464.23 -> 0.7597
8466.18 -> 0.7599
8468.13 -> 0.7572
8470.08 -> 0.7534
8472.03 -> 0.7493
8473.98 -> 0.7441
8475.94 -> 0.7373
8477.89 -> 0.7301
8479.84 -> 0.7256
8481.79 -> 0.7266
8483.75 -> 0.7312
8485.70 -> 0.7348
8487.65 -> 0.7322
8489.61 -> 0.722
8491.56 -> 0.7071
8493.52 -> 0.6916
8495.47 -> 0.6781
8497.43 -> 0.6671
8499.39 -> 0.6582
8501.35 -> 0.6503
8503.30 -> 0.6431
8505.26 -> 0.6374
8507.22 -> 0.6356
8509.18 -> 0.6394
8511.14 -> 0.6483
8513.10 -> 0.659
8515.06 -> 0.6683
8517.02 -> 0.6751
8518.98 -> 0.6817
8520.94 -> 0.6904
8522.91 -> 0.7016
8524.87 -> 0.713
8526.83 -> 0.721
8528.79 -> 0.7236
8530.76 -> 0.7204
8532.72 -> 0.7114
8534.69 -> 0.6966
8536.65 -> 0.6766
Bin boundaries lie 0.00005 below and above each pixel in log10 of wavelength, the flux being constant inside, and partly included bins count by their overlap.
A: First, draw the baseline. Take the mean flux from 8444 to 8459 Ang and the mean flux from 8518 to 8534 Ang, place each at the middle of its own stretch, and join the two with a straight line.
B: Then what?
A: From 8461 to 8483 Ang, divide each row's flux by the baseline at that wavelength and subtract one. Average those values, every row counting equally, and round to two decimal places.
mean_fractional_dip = 0.04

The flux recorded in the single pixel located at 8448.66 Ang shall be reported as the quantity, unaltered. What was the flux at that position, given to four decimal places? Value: 0.7168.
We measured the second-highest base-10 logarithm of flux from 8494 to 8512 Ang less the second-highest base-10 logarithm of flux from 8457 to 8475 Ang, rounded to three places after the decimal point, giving -0.056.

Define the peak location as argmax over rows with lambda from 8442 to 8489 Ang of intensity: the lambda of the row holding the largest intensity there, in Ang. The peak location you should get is 8466.18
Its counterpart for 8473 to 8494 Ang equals 8473.98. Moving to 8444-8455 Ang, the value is 8444.77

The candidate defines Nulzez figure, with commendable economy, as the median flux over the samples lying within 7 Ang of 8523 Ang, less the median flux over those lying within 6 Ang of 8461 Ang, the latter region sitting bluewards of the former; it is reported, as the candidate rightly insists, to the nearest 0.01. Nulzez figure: -0.05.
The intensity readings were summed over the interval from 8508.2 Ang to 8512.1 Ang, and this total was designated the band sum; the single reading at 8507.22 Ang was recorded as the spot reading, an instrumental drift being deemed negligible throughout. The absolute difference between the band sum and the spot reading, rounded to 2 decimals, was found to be 0.65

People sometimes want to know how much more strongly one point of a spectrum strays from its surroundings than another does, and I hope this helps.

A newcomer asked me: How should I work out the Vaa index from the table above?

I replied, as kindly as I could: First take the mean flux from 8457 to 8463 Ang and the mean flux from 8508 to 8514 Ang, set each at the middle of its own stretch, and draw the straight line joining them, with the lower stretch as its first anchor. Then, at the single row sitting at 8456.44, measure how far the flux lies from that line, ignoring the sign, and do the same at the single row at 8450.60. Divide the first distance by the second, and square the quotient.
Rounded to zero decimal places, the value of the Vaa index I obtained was 0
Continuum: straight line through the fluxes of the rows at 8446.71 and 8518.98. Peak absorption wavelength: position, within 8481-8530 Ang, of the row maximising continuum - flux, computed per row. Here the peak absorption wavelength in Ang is 8507.22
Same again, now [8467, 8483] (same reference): 8479.84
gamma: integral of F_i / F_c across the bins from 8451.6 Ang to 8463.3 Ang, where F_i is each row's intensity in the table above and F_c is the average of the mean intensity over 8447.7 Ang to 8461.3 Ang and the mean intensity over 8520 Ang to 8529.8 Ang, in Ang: 11.9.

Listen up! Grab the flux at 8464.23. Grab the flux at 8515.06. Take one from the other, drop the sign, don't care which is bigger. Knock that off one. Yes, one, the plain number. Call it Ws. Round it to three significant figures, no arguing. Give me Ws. 0.909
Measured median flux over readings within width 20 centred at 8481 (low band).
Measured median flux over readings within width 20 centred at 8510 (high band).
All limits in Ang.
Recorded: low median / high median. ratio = 1.13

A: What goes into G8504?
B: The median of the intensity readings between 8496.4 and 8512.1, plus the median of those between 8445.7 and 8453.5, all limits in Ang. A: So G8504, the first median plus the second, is 1.36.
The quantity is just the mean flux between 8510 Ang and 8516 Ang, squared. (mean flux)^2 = 0.43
